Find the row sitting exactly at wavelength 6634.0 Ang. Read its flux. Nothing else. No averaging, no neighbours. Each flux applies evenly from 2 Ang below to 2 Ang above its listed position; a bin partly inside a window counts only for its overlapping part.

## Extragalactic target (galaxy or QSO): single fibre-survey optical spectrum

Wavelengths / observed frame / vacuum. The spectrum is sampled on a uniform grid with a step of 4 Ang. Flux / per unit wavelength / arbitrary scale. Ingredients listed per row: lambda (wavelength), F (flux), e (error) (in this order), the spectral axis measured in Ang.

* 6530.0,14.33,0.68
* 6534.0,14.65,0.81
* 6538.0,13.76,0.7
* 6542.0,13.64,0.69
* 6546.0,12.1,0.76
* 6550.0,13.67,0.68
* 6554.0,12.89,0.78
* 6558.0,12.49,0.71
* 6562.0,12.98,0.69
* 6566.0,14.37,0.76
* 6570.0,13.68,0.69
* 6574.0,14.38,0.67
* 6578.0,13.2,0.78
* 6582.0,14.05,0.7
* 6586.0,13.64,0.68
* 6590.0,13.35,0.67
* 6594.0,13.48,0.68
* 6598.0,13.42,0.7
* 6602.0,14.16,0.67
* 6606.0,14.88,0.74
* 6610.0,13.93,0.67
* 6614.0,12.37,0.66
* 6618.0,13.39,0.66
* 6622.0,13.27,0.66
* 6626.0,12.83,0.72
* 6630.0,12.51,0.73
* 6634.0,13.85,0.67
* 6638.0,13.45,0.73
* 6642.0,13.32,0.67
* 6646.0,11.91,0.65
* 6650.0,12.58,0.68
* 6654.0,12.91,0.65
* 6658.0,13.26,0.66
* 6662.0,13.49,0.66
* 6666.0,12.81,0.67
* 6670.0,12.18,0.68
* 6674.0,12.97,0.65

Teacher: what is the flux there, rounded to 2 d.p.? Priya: 13.85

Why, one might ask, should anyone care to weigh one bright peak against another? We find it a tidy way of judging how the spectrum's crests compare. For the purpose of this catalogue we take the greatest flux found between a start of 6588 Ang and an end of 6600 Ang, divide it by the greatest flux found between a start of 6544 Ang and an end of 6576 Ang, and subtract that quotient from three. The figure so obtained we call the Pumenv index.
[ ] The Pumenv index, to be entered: 2.06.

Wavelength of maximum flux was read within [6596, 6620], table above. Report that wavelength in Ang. 6606.0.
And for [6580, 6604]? 6602.0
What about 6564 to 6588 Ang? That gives 6574.0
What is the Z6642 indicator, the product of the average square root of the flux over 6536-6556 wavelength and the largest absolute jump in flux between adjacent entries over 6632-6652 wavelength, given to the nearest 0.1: 5.1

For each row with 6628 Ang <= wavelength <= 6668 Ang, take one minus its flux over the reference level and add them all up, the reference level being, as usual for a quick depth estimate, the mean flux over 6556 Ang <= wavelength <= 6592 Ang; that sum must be 0.41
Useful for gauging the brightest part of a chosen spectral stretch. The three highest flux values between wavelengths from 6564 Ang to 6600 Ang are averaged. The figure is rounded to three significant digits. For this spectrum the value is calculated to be 14.3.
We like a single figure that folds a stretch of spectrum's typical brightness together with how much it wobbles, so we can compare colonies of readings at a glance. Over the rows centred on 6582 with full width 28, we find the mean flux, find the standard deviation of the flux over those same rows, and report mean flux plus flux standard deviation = 14.1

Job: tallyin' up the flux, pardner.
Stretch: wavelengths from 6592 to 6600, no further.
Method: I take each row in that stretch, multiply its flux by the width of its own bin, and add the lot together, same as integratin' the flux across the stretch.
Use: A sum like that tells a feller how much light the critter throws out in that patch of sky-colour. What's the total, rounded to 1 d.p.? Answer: 107.6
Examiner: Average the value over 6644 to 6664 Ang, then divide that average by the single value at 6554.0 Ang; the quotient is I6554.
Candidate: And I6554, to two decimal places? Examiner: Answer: 1.00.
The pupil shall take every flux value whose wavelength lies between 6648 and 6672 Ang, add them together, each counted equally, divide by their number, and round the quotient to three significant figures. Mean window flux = 12.9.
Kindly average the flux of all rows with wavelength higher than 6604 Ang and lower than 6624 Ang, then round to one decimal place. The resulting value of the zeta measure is 13.6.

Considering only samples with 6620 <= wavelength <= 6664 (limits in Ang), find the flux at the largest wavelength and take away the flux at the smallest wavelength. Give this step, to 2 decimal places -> 0.22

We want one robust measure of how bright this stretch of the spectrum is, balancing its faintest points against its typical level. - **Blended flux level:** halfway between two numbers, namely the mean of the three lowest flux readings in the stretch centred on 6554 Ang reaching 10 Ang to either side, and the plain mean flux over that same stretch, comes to 12.7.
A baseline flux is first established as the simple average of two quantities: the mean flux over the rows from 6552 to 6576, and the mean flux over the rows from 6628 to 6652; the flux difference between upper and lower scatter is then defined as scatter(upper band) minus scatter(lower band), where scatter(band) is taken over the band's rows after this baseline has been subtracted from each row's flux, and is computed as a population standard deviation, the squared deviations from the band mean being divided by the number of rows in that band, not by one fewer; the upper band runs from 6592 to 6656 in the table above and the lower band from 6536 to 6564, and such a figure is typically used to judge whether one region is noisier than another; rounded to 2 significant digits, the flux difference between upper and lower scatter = 0.13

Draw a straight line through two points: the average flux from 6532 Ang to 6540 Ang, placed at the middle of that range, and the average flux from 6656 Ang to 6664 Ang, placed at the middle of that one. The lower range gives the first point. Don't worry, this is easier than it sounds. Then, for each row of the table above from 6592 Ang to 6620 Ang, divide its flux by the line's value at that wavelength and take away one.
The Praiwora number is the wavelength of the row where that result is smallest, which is 6614.0 Ang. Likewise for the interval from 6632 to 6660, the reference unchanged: 6646.0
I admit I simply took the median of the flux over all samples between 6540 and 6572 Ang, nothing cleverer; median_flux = 13.31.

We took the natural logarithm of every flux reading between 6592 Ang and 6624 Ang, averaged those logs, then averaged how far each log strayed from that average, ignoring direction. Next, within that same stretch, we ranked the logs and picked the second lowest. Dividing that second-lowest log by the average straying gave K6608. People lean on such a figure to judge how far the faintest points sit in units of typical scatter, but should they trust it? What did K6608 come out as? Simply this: 67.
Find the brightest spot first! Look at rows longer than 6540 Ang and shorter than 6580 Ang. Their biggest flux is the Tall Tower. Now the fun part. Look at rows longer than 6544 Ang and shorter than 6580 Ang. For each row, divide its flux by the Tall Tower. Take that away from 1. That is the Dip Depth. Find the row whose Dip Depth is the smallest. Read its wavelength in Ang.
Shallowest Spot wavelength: 6574.0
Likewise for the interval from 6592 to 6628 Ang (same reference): 6606.0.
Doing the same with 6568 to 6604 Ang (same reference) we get 6574.0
